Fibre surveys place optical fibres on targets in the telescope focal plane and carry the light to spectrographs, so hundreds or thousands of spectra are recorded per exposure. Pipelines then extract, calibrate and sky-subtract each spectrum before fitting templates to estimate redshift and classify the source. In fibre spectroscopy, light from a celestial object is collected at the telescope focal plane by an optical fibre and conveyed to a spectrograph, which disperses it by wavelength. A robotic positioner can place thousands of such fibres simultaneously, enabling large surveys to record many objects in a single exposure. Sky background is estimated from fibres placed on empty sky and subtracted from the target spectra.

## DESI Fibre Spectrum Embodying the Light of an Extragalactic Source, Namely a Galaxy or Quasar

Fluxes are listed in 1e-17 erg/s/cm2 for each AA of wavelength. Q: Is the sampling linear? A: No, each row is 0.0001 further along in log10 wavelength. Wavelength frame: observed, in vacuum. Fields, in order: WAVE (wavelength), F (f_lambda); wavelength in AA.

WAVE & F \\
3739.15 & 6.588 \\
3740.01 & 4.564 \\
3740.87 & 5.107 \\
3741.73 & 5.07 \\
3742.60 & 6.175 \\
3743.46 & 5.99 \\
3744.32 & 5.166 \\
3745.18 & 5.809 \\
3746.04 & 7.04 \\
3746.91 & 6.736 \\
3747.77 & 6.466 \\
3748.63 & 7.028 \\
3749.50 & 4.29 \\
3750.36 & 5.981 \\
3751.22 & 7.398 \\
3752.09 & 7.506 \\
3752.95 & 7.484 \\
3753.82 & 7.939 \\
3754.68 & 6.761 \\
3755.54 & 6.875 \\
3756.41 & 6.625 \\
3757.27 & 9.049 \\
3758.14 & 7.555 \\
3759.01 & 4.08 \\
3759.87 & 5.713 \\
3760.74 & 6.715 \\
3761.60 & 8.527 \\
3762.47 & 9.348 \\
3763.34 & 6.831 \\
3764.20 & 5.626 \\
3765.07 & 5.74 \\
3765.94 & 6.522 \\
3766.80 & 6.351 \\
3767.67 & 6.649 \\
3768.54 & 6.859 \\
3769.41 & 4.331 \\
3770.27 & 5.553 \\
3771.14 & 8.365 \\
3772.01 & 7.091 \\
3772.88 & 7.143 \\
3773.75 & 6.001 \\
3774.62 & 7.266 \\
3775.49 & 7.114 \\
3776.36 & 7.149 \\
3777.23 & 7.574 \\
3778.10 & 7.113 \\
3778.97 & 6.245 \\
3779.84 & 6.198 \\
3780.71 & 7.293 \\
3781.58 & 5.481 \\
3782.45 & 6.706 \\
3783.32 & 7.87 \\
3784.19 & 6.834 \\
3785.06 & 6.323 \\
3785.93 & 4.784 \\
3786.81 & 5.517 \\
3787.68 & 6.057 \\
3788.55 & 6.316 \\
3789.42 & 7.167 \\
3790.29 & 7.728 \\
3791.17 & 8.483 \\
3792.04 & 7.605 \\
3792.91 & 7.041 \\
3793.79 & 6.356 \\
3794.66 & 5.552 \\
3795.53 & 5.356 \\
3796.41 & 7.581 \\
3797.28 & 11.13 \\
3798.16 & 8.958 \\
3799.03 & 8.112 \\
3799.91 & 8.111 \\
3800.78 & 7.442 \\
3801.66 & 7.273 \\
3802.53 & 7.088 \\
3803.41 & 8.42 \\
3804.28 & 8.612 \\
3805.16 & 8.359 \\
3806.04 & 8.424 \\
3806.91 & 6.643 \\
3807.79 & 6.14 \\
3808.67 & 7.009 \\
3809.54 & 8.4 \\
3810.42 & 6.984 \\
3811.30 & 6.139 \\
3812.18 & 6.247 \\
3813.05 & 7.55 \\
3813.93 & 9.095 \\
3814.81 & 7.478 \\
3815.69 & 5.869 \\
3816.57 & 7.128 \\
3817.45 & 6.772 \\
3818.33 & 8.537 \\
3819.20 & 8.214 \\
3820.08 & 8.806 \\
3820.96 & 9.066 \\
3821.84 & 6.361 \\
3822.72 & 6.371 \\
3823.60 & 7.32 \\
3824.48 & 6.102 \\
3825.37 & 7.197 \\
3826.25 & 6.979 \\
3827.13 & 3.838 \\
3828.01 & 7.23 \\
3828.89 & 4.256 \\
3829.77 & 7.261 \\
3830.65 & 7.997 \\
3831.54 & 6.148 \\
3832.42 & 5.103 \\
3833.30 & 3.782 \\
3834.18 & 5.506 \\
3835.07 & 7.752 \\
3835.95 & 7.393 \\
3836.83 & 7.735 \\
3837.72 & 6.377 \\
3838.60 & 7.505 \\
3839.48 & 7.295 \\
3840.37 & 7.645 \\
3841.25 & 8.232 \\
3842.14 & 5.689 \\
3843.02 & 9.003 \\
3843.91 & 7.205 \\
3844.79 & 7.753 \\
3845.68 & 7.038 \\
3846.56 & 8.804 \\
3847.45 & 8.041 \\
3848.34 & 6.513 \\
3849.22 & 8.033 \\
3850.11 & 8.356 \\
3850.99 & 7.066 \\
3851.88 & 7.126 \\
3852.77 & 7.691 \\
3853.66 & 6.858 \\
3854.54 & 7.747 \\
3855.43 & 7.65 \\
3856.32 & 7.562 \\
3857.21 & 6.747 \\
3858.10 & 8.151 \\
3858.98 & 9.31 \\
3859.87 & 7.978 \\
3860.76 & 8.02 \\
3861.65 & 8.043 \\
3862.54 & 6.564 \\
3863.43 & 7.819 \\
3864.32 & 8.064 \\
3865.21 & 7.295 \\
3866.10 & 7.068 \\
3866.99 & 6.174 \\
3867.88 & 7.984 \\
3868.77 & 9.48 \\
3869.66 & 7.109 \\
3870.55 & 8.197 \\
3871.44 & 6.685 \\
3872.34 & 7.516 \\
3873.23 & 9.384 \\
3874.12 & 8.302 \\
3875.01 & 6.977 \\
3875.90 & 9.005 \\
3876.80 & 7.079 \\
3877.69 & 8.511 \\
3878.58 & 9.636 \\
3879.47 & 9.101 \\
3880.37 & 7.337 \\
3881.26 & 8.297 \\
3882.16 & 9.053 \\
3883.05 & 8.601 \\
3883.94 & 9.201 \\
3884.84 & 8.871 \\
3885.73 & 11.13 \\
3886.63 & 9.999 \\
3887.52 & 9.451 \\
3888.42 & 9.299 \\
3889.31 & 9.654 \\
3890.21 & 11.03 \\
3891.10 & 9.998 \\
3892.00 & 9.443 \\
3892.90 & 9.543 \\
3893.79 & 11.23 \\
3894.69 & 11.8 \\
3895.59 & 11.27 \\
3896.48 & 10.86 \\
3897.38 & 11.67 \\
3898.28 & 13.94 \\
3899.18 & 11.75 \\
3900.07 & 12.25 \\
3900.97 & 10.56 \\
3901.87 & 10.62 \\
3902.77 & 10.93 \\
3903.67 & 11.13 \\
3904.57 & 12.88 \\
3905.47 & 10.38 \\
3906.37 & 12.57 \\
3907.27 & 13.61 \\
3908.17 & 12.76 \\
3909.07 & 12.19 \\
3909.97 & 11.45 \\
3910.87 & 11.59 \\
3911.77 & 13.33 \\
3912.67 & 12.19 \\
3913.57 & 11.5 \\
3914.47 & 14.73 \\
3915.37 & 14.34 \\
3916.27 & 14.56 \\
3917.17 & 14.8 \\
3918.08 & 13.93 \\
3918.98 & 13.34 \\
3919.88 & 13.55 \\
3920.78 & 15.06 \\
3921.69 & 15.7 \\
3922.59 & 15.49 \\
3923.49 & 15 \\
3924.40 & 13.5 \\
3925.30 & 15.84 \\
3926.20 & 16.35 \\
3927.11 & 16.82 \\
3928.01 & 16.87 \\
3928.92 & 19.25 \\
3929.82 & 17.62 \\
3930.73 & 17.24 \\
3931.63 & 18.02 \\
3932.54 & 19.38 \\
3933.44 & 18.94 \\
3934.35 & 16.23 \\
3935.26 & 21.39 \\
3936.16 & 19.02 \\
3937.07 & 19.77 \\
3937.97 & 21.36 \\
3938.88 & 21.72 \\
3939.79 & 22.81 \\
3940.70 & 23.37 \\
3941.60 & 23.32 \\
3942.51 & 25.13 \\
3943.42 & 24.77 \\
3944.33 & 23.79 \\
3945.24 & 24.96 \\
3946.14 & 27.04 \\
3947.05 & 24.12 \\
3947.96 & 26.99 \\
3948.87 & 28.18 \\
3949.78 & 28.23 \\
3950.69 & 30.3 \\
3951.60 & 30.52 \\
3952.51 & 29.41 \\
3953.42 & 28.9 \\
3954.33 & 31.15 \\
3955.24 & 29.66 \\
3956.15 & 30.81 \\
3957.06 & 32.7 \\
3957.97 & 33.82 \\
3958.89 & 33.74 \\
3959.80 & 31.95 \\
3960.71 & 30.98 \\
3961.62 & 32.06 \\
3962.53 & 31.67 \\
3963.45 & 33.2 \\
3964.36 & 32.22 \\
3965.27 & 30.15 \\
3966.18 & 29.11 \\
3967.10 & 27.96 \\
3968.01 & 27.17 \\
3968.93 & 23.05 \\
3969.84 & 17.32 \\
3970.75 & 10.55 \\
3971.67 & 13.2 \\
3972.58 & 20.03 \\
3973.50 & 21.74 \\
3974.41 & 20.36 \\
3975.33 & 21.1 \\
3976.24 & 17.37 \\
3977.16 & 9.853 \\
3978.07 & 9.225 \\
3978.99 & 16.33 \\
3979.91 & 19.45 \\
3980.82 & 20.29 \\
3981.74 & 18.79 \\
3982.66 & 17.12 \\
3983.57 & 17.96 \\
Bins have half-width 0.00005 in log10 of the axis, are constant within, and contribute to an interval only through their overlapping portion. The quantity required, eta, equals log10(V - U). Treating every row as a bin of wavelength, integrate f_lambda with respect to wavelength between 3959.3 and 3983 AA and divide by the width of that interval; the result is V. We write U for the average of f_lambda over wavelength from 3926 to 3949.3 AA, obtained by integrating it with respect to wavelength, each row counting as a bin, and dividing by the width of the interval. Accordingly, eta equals 0.0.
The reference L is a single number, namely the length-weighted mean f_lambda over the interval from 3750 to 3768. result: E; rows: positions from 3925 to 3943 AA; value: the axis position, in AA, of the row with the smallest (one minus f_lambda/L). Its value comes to 3942.51 AA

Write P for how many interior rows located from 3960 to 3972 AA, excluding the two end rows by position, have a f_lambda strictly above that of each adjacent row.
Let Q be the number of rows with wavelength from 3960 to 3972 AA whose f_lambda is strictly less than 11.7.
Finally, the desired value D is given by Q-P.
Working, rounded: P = 2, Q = 1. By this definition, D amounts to -1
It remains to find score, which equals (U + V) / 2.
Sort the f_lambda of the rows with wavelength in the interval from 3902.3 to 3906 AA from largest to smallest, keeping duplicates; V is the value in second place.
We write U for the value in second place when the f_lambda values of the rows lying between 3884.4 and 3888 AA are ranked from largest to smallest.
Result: 10.6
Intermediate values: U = 9.999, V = 11.13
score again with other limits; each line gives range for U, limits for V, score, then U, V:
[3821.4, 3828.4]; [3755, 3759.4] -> 7.4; 7.23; 7.555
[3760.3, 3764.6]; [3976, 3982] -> 14.0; 8.527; 19.45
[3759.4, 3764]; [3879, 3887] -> 9.3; 8.527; 9.999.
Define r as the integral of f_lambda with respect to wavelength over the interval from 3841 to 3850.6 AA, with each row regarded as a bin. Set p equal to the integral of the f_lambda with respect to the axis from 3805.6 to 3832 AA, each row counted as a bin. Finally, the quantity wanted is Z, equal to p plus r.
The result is 260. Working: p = 186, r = 74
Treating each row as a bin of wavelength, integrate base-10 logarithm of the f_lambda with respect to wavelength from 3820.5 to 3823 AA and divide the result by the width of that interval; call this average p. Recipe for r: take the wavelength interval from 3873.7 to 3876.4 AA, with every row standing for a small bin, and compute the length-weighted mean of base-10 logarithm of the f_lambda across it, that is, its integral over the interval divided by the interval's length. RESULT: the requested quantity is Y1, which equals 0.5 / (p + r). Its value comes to 0.28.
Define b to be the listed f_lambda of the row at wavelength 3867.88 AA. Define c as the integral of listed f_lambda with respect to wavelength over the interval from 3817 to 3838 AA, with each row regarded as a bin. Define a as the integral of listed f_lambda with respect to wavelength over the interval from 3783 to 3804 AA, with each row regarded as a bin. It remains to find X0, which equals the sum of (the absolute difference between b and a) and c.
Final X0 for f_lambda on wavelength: 286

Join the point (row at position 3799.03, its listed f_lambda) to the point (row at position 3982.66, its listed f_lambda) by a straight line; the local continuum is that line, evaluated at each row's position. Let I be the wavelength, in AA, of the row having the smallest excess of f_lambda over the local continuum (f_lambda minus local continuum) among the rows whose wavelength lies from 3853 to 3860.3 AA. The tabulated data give 3857.21 AA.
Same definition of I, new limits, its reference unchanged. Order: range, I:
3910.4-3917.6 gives 3913.57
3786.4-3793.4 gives 3786.81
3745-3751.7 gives 3749.50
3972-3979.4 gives 3978.07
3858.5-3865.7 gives 3862.54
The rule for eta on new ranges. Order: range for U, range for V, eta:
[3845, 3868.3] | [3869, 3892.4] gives 0.1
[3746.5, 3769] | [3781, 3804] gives -0.5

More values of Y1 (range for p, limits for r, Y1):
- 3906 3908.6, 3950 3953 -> 0.19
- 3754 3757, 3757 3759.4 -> 0.30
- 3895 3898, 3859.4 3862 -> 0.26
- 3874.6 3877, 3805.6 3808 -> 0.29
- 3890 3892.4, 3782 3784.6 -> 0.27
